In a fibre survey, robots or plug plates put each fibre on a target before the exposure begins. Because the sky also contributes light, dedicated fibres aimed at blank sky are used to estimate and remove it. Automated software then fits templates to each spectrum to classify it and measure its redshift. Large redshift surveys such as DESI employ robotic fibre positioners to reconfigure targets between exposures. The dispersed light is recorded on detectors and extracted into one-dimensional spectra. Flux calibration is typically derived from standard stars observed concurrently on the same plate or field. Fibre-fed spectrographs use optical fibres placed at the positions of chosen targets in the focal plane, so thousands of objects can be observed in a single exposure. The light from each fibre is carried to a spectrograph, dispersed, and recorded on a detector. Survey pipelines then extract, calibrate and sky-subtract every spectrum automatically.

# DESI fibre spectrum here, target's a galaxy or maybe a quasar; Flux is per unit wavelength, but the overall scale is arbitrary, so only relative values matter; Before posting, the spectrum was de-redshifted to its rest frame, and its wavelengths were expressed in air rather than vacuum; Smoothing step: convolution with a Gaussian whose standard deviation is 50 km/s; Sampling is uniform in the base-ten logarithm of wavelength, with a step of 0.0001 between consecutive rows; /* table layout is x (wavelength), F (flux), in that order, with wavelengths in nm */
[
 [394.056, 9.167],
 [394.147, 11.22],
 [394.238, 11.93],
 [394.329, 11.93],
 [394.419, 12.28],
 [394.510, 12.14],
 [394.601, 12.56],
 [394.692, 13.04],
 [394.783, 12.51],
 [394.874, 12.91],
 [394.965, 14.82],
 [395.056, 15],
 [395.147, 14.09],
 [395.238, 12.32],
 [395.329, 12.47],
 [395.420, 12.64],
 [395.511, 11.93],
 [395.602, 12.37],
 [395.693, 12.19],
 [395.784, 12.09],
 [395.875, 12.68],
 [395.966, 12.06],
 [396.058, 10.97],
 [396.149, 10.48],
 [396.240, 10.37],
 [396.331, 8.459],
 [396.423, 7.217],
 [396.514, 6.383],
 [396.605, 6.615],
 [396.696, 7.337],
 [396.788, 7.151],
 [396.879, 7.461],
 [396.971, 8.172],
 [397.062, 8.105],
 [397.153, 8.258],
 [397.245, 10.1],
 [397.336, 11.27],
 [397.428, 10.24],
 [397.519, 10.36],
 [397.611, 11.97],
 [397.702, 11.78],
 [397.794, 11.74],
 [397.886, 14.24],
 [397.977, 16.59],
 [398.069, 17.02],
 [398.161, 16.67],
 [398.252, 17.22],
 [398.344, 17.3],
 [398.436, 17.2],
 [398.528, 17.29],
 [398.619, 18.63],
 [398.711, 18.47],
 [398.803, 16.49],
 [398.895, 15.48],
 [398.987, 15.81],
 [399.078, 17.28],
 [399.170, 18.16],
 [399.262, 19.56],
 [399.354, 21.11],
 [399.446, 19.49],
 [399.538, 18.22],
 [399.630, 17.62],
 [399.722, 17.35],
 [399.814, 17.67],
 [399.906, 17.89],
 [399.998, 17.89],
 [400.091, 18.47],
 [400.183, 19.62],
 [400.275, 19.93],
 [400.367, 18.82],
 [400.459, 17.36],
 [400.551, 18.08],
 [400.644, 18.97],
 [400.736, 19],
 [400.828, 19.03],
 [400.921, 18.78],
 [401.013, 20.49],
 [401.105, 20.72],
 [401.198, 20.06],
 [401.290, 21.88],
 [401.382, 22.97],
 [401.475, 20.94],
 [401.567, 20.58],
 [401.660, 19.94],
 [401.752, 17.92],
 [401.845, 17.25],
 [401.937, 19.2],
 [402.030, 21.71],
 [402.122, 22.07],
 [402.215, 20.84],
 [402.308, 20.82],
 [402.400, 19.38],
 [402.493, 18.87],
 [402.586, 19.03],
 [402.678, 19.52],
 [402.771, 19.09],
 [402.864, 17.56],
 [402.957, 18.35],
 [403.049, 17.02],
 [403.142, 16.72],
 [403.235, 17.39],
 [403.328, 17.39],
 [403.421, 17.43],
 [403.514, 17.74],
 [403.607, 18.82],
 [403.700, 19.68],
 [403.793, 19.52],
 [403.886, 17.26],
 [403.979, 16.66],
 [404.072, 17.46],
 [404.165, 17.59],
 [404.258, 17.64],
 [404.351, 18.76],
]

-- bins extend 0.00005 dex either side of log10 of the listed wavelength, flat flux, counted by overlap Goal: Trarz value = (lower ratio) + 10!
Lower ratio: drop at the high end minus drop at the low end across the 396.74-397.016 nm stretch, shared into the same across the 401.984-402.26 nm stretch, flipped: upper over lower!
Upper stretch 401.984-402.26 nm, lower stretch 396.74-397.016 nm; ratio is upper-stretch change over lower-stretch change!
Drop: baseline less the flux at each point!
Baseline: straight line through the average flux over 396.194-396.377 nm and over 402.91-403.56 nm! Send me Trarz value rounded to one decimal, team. 8.7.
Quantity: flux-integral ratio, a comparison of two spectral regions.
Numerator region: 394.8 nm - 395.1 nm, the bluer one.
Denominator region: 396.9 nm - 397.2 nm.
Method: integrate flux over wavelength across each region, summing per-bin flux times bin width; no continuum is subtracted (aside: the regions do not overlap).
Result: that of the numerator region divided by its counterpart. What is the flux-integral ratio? 1.73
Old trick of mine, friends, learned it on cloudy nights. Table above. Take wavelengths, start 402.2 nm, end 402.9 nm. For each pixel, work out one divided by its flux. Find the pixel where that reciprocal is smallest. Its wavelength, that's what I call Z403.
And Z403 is 402.215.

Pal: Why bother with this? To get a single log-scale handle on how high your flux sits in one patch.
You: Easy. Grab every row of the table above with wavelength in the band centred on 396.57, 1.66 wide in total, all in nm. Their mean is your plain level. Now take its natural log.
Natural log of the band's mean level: 2.22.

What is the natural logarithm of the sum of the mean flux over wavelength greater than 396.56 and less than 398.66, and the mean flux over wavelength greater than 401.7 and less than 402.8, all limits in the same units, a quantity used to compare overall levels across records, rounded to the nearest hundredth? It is 3.46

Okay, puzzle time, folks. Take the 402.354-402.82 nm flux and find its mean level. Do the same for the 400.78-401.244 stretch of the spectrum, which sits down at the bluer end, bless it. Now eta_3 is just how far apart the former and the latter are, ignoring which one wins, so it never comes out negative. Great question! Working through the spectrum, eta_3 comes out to 1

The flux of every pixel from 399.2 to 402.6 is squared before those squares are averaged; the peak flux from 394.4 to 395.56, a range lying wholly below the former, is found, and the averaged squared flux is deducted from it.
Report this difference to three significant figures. -365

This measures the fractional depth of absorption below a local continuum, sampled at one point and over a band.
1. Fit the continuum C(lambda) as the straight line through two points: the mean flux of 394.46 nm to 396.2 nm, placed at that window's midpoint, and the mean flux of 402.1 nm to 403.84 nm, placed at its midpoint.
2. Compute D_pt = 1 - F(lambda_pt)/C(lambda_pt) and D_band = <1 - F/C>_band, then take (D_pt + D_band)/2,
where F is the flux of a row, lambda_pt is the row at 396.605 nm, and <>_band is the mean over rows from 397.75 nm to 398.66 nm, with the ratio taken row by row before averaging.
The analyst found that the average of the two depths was 0.21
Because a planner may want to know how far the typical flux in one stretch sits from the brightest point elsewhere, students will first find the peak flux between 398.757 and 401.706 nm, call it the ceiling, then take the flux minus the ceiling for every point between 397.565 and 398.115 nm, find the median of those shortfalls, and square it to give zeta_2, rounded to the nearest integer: 97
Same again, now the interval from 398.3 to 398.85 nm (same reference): 32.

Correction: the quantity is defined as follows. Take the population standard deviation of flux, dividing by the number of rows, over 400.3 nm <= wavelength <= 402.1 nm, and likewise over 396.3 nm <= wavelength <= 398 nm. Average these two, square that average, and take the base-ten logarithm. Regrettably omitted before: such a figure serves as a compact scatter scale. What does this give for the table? 0.65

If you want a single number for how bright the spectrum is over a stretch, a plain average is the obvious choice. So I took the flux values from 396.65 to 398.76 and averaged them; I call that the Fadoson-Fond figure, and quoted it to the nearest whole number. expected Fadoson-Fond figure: 13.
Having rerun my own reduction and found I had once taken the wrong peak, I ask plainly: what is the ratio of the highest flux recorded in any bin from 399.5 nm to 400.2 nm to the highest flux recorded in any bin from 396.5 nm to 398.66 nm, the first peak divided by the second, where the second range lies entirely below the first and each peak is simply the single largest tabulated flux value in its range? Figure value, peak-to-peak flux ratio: 1.1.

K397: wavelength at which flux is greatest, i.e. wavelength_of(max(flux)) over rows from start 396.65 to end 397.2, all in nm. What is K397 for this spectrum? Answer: 397.153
